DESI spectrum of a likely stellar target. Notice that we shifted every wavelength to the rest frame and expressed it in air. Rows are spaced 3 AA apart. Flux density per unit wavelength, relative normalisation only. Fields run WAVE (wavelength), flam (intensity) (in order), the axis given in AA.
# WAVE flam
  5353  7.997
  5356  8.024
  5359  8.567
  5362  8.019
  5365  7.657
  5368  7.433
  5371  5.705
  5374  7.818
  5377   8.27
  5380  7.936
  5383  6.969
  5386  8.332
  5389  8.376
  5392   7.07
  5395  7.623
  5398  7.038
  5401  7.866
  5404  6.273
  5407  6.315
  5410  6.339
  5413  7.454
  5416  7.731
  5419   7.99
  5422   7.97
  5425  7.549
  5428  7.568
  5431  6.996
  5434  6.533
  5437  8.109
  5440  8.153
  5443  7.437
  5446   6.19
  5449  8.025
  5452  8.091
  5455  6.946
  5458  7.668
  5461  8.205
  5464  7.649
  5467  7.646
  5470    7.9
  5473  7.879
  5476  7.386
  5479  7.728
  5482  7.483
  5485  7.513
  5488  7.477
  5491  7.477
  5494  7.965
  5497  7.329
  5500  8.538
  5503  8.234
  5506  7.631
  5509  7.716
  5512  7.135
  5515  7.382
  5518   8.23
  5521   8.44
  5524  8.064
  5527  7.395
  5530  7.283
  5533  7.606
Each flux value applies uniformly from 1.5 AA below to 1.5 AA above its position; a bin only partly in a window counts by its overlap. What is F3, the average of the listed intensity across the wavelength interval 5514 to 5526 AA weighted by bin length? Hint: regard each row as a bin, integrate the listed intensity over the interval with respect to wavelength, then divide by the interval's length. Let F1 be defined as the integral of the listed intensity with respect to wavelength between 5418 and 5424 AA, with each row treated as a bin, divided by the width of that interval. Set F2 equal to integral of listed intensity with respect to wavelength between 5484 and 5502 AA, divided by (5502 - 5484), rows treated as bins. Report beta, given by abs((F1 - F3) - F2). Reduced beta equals 7.82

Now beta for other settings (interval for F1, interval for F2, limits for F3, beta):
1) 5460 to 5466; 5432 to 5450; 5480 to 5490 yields 7.00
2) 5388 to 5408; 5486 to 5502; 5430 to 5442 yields 8.01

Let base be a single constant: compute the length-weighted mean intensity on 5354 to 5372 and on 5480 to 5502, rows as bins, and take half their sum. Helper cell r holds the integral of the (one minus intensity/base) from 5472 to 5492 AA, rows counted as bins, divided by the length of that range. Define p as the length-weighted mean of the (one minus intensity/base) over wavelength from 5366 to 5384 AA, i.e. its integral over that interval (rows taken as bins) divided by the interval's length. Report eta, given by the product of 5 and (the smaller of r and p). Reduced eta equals 0.07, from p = 0.038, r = 0.014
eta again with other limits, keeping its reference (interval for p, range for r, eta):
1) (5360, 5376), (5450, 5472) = -0.05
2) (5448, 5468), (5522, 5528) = -0.10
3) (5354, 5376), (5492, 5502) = -0.18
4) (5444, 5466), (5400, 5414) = 0.08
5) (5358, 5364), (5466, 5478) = -0.36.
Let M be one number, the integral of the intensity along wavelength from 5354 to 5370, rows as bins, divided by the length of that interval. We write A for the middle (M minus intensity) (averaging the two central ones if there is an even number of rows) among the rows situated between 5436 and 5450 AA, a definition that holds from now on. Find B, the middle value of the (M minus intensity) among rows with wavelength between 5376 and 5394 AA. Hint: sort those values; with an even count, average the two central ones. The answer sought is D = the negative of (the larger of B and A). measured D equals 0.2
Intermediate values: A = -0.15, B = -0.23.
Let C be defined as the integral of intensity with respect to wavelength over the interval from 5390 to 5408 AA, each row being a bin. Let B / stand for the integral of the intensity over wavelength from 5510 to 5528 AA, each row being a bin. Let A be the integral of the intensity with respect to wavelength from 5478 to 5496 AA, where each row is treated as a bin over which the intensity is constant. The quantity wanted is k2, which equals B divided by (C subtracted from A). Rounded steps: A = 136.7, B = 140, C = 128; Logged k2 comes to 15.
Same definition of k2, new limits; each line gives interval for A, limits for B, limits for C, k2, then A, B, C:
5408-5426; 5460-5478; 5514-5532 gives -23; 134.5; 140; 140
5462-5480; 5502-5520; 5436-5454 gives 102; 138.8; 139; 137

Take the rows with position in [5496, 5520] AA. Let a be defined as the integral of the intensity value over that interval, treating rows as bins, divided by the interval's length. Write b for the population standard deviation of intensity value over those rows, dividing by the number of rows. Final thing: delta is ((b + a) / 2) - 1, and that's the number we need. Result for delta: 3.14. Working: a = 7.80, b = 0.5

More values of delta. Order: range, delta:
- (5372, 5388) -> 3.15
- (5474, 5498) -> 2.87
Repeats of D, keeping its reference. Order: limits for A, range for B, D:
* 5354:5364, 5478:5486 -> -0.4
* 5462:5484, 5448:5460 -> -0.2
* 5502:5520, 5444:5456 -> -0.4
